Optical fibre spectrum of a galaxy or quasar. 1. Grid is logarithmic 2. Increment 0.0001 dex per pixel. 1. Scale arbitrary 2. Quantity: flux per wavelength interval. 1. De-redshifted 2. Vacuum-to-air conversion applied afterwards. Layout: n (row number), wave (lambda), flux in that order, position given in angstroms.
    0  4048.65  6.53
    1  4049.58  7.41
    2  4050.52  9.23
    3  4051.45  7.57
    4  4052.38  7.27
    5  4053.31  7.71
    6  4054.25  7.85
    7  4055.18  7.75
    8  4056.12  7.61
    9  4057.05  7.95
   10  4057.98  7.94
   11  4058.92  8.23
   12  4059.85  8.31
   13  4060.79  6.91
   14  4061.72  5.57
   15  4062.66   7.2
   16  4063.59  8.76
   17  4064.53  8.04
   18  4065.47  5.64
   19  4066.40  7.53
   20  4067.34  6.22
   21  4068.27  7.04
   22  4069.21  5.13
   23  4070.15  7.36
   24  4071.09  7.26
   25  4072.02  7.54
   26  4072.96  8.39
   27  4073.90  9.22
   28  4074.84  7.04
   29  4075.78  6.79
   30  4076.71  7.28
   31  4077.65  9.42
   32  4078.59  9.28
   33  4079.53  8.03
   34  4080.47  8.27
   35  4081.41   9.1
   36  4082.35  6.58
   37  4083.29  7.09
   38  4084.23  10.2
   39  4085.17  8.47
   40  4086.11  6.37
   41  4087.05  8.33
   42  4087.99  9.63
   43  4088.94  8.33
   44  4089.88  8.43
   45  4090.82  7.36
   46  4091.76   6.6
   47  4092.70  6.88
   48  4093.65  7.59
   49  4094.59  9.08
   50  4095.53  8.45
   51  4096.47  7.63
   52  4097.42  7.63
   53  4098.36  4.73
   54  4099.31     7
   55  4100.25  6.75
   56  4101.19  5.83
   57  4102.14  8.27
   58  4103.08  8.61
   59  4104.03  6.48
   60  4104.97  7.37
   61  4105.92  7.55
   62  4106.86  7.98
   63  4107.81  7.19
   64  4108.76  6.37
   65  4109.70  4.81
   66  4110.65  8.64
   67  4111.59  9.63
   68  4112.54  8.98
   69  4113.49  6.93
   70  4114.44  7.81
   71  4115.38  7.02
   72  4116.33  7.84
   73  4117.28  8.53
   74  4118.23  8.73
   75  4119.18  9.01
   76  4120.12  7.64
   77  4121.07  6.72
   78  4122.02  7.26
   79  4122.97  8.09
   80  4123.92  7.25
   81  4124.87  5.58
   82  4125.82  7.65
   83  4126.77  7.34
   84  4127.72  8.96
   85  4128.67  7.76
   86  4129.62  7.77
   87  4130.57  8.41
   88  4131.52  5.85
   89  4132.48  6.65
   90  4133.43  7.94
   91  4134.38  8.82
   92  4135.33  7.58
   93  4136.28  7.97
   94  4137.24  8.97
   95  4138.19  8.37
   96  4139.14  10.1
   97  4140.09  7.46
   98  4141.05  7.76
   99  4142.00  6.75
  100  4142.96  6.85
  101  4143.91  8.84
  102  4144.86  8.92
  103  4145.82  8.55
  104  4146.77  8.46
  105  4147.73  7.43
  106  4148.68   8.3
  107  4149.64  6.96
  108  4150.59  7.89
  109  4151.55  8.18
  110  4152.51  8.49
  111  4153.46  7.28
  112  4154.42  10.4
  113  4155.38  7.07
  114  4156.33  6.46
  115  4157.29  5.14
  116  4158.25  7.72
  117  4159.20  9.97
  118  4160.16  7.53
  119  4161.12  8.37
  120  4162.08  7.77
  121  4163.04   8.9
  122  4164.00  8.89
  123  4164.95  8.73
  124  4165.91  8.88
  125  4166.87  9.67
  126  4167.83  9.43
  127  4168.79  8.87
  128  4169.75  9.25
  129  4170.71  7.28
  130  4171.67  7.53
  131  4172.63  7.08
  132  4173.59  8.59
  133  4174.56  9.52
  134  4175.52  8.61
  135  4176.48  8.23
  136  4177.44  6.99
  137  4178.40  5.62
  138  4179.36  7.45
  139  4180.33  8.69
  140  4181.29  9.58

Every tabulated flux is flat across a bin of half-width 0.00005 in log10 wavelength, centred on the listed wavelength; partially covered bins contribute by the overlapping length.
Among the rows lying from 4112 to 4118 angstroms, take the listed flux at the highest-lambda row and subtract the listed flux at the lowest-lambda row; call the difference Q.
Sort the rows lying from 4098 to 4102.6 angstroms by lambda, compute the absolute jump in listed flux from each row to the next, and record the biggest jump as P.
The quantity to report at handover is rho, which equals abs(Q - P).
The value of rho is 2.9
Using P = 2.4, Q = 0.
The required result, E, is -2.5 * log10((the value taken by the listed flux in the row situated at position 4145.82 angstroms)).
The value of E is -2.33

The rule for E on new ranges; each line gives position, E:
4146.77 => -2.32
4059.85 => -2.30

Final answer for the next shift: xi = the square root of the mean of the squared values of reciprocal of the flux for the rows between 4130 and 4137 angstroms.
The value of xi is 0.135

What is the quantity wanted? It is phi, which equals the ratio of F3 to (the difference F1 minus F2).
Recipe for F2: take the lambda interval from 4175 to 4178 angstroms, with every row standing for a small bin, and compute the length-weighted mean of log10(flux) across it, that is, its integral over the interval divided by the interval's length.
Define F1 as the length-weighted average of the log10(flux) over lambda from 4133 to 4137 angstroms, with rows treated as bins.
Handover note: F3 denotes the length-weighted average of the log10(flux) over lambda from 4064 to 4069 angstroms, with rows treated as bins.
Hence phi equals 70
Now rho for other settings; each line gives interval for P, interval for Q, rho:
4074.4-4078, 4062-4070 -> 4.2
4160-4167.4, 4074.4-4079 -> 1.1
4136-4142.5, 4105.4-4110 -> 5.4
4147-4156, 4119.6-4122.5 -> 3.7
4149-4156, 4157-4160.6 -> 0.9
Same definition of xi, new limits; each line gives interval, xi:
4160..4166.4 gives 0.119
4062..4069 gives 0.143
